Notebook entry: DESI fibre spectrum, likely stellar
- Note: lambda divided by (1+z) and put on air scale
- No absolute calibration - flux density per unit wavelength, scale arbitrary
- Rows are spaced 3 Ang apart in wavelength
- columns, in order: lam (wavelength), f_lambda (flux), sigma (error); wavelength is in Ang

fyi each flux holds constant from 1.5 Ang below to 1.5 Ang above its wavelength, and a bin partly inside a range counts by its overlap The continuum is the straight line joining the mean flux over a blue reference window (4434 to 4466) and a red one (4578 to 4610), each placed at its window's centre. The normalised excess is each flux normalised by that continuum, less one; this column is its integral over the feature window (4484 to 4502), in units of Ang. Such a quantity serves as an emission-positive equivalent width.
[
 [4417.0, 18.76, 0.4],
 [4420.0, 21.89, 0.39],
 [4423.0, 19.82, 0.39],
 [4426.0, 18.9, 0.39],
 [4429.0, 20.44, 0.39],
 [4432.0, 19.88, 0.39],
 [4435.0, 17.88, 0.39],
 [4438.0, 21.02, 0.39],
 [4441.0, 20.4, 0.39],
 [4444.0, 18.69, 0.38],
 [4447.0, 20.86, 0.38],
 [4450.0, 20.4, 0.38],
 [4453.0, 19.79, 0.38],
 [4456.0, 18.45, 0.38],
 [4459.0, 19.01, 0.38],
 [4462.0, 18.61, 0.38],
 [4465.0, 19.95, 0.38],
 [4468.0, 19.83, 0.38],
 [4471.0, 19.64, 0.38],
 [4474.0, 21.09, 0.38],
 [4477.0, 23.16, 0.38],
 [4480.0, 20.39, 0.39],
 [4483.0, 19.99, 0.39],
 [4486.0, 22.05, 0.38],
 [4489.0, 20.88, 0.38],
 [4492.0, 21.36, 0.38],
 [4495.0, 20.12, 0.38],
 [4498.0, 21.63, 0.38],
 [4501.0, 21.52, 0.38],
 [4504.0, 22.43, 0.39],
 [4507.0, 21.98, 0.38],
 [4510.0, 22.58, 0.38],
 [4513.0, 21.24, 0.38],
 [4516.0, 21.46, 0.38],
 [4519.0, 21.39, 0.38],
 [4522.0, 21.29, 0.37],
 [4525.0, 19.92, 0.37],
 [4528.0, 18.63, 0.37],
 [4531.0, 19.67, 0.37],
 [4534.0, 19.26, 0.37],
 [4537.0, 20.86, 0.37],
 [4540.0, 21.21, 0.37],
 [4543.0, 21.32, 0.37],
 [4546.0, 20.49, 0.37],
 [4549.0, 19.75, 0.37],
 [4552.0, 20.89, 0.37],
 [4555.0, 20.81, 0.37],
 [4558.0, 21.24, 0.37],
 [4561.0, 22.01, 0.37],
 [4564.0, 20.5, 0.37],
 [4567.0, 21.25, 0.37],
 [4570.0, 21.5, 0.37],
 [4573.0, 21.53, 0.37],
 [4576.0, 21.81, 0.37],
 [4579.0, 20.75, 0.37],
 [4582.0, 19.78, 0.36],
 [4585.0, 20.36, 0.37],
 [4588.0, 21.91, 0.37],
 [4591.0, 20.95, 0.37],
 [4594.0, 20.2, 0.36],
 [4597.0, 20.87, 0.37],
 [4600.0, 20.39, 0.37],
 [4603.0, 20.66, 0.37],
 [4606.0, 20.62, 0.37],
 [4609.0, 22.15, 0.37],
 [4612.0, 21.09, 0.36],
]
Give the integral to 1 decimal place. 1.2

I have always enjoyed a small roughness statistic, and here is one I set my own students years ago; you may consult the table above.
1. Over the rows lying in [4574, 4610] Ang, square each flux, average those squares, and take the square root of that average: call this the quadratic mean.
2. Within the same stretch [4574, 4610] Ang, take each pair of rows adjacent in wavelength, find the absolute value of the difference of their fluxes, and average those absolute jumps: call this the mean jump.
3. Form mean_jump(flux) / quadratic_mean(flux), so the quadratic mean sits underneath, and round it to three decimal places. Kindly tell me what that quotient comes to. 0.039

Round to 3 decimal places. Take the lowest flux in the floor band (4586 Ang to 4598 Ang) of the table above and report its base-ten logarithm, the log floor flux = 1.305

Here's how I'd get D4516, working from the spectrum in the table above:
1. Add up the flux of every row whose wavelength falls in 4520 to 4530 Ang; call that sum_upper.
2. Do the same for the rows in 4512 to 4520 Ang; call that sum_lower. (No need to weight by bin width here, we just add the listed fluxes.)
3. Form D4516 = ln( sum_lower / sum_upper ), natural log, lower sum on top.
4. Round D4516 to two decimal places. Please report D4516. 0.07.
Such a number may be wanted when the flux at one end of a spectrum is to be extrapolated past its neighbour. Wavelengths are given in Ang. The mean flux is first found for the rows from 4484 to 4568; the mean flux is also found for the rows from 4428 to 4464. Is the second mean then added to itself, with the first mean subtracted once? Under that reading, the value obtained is 18.2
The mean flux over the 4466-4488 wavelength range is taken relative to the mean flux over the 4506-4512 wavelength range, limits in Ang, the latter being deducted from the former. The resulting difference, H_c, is -1.4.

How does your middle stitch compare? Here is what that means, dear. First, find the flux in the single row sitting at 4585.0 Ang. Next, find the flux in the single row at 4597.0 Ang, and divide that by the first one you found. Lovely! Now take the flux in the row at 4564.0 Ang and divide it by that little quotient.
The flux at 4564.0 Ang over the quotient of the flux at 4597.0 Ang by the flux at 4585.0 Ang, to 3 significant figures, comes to 20.0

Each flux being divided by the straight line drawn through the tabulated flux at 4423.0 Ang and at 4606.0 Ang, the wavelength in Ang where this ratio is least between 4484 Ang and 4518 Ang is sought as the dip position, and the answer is 4495.0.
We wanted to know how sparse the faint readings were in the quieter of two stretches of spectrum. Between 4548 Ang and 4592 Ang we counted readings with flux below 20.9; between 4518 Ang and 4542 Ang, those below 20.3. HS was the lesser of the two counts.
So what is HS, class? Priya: 4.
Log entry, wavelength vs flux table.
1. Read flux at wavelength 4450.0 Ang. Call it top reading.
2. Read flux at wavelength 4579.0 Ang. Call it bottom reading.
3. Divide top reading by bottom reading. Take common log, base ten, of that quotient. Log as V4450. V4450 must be -0.007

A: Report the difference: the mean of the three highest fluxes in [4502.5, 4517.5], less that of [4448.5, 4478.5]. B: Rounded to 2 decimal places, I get 0.78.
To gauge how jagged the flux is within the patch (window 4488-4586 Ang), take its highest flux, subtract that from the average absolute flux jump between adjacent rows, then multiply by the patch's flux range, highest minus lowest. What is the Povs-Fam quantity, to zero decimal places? -86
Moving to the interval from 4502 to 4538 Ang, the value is -86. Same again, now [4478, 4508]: -52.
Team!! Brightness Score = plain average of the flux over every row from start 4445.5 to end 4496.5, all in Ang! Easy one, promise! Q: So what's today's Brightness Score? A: 20.3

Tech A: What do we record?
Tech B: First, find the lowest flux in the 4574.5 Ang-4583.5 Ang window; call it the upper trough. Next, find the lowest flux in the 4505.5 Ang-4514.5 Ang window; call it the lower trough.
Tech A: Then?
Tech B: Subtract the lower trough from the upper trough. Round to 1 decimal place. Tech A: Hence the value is -1.5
